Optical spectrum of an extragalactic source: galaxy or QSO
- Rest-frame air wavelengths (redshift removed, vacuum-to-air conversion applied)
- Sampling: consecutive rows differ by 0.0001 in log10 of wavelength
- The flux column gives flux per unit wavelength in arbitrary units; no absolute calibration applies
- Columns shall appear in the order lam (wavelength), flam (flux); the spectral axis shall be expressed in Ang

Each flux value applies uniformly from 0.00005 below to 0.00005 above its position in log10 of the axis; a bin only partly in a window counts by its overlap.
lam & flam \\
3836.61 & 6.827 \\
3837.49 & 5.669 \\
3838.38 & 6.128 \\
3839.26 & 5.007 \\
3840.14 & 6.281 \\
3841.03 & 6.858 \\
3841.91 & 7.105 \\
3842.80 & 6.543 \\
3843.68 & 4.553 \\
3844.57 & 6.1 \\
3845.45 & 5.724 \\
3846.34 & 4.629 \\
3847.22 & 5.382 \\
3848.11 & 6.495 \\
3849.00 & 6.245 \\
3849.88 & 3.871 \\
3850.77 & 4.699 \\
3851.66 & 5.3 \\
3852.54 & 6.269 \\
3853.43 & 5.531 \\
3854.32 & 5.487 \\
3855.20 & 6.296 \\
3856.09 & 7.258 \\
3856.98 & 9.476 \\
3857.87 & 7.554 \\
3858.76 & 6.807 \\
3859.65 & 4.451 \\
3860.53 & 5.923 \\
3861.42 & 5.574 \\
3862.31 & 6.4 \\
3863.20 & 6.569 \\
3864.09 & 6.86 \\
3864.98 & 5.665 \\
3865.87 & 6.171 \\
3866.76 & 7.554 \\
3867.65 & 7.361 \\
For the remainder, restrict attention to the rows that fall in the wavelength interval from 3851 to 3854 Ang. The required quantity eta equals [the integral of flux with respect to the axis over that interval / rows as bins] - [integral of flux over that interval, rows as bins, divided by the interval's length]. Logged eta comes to 11.2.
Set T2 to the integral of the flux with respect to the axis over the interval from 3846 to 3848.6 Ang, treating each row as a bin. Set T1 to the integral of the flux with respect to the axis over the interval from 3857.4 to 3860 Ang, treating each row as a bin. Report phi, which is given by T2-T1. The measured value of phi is -2.1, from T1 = 16.5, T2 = 14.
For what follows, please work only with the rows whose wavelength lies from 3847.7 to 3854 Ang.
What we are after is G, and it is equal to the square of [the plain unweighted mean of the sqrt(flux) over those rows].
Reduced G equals 5.4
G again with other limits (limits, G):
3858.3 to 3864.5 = 6.1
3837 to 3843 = 6.2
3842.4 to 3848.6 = 5.6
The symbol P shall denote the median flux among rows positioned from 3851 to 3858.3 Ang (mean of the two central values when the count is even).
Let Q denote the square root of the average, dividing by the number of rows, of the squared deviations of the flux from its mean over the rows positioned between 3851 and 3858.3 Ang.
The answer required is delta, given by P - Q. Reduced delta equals 4.97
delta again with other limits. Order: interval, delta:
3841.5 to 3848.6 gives 5.05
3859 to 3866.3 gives 5.35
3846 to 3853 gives 4.47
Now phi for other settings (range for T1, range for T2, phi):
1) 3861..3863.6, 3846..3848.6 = -1.6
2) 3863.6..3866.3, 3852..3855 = 0.6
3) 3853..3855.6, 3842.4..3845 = -0.2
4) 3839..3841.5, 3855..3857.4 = 3.3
